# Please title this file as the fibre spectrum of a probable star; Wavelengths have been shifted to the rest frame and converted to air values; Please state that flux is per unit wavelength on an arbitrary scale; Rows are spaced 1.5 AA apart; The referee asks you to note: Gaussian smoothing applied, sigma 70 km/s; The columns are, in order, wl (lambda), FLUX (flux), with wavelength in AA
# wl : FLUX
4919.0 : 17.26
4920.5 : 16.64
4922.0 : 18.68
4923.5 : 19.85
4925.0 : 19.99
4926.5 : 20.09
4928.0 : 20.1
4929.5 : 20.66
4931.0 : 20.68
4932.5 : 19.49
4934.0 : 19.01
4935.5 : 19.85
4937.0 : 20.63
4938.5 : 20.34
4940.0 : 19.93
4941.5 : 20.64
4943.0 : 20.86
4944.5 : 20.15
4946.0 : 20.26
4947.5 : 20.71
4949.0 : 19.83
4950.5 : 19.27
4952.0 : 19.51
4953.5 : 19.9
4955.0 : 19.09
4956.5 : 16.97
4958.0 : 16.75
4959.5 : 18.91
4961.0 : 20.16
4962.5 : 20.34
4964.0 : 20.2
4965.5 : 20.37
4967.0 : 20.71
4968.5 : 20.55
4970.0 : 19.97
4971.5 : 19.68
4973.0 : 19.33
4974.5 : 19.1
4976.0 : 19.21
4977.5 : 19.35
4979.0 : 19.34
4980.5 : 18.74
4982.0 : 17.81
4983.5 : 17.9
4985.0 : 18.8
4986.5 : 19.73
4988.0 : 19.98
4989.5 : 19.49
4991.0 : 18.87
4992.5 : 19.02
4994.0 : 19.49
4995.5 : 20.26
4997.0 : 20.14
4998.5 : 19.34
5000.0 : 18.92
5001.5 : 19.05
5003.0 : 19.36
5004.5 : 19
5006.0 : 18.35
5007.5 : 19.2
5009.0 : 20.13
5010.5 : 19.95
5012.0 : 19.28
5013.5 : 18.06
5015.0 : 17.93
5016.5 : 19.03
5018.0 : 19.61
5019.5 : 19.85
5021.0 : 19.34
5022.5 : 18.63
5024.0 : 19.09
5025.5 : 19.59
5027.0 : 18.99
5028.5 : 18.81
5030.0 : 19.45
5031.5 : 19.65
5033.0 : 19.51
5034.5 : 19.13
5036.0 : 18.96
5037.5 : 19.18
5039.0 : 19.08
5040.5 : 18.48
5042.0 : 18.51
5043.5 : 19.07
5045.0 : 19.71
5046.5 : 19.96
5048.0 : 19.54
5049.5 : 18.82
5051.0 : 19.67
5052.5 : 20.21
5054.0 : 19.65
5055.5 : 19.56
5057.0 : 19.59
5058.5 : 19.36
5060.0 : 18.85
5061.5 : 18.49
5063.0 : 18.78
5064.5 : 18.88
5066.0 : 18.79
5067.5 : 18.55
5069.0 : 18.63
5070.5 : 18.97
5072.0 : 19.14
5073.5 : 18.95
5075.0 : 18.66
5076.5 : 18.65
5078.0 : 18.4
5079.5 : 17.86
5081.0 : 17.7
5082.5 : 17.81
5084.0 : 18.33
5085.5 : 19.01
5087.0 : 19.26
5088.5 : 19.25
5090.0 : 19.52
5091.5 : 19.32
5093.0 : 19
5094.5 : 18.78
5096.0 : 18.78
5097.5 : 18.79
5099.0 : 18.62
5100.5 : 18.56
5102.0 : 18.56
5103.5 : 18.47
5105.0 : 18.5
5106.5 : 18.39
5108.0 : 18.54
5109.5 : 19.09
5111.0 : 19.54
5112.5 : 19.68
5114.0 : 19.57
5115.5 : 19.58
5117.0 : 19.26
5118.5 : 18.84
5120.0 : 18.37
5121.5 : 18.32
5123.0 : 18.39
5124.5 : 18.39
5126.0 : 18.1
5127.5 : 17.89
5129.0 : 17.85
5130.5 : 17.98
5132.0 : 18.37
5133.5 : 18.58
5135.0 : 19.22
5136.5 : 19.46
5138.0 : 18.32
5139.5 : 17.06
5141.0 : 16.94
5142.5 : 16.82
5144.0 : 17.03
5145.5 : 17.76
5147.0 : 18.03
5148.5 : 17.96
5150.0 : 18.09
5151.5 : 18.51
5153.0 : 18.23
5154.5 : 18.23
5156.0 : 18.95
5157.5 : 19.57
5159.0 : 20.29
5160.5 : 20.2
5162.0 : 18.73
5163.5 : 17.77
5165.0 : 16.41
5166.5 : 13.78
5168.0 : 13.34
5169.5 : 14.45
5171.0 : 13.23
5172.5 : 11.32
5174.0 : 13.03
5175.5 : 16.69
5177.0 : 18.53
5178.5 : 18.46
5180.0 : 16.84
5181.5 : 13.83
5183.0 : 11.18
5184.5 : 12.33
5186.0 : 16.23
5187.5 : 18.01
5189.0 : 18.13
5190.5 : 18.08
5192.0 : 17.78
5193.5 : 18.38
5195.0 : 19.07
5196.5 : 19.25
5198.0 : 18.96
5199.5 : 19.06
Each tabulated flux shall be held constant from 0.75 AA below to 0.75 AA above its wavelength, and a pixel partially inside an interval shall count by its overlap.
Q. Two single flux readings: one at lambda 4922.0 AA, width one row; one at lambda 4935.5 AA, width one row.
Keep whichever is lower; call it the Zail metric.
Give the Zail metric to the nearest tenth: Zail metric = 18.7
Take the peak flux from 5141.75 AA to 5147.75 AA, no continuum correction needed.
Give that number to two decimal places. 18.03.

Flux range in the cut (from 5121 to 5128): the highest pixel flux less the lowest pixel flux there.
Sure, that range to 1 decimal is 0.5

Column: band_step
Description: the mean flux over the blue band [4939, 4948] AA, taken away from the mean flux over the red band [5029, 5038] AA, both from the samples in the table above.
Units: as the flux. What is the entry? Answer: -1.1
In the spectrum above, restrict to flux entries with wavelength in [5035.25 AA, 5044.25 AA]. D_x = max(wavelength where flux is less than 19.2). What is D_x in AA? 5043.5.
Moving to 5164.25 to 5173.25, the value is 5172.5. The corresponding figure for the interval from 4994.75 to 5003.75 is 5001.5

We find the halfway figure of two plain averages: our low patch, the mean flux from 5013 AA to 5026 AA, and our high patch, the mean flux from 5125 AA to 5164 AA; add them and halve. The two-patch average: 18.7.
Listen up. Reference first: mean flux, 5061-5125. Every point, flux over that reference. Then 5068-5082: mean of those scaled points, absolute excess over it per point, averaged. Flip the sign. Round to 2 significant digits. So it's -0.020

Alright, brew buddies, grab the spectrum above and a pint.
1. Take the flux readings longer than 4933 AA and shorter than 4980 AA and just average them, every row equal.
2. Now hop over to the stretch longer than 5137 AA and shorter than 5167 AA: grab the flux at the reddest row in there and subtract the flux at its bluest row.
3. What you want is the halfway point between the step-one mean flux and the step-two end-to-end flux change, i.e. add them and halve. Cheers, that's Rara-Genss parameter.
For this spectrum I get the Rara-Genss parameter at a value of 7.6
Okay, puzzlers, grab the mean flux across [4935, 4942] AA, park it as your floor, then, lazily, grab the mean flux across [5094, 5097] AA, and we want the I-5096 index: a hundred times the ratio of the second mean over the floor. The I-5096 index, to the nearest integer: 93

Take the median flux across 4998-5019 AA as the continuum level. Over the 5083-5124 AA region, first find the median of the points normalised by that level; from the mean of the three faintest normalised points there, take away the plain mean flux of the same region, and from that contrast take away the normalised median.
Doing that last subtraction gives -18.9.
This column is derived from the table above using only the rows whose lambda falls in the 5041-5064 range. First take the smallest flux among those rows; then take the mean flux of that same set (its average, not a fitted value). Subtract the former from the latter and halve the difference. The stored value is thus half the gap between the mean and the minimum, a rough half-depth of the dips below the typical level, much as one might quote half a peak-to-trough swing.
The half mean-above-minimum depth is 0.41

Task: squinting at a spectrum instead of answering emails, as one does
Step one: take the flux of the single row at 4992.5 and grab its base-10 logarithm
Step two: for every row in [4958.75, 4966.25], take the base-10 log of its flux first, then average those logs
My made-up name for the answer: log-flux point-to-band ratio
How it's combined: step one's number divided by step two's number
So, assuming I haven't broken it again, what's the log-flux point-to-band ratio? 0.98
